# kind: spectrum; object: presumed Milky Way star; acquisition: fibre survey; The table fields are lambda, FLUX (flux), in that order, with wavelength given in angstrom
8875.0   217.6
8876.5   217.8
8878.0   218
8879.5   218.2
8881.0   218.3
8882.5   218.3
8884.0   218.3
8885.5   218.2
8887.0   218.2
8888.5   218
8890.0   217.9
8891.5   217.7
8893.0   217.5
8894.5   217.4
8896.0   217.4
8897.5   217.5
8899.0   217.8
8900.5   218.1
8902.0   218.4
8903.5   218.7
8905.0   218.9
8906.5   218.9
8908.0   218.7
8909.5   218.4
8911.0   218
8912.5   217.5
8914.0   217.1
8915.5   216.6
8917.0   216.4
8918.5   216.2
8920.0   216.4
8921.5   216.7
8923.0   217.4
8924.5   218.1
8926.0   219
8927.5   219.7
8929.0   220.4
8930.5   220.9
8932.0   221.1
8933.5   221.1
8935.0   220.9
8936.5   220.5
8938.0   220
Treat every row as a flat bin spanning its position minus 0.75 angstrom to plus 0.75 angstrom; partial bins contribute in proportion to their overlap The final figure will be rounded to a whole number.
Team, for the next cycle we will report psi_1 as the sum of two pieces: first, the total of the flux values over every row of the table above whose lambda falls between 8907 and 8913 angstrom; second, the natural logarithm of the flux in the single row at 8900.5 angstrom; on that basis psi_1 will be 878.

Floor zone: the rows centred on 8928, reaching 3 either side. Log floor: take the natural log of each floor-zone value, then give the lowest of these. 5.389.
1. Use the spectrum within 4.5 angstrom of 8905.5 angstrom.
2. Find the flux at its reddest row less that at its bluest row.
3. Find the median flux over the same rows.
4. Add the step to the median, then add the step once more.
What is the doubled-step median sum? 219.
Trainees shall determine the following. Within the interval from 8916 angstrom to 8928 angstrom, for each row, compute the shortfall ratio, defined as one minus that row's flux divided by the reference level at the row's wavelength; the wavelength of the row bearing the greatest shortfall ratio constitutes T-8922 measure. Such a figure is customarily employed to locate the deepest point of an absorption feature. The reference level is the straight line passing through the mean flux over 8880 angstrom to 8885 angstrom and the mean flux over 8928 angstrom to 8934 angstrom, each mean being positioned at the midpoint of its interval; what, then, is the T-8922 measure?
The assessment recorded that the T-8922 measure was 8918.5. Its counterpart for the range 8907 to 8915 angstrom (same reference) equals 8914.0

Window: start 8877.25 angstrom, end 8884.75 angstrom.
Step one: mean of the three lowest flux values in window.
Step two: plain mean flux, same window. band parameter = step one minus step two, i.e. -0.1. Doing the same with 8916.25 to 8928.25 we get -1.2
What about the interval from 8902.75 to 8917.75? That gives -1.2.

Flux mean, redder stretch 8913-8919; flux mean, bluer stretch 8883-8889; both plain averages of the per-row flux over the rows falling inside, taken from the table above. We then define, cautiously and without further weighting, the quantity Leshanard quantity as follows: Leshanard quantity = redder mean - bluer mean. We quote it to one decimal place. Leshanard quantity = -1.6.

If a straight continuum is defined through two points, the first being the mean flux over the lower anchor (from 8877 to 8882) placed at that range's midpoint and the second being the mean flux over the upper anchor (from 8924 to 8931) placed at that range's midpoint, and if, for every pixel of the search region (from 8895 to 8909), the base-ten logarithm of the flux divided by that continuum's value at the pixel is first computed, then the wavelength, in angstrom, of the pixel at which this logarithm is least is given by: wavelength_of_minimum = 8896.0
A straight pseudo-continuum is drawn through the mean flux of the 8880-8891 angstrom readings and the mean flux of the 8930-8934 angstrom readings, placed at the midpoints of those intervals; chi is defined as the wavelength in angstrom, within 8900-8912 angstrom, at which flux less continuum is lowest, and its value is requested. 8911.0 angstrom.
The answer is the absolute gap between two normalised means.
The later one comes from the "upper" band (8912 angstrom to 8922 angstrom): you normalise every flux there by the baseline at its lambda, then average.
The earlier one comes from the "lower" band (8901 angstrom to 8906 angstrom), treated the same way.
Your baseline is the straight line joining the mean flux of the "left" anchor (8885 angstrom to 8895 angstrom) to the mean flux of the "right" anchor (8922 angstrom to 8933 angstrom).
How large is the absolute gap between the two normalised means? 0.012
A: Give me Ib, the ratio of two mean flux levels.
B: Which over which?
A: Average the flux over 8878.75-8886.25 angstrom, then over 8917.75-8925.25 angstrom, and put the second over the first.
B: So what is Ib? 0.99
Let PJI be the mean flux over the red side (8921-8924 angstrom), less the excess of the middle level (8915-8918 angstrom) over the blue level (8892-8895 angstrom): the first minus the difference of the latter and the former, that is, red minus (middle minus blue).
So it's 218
